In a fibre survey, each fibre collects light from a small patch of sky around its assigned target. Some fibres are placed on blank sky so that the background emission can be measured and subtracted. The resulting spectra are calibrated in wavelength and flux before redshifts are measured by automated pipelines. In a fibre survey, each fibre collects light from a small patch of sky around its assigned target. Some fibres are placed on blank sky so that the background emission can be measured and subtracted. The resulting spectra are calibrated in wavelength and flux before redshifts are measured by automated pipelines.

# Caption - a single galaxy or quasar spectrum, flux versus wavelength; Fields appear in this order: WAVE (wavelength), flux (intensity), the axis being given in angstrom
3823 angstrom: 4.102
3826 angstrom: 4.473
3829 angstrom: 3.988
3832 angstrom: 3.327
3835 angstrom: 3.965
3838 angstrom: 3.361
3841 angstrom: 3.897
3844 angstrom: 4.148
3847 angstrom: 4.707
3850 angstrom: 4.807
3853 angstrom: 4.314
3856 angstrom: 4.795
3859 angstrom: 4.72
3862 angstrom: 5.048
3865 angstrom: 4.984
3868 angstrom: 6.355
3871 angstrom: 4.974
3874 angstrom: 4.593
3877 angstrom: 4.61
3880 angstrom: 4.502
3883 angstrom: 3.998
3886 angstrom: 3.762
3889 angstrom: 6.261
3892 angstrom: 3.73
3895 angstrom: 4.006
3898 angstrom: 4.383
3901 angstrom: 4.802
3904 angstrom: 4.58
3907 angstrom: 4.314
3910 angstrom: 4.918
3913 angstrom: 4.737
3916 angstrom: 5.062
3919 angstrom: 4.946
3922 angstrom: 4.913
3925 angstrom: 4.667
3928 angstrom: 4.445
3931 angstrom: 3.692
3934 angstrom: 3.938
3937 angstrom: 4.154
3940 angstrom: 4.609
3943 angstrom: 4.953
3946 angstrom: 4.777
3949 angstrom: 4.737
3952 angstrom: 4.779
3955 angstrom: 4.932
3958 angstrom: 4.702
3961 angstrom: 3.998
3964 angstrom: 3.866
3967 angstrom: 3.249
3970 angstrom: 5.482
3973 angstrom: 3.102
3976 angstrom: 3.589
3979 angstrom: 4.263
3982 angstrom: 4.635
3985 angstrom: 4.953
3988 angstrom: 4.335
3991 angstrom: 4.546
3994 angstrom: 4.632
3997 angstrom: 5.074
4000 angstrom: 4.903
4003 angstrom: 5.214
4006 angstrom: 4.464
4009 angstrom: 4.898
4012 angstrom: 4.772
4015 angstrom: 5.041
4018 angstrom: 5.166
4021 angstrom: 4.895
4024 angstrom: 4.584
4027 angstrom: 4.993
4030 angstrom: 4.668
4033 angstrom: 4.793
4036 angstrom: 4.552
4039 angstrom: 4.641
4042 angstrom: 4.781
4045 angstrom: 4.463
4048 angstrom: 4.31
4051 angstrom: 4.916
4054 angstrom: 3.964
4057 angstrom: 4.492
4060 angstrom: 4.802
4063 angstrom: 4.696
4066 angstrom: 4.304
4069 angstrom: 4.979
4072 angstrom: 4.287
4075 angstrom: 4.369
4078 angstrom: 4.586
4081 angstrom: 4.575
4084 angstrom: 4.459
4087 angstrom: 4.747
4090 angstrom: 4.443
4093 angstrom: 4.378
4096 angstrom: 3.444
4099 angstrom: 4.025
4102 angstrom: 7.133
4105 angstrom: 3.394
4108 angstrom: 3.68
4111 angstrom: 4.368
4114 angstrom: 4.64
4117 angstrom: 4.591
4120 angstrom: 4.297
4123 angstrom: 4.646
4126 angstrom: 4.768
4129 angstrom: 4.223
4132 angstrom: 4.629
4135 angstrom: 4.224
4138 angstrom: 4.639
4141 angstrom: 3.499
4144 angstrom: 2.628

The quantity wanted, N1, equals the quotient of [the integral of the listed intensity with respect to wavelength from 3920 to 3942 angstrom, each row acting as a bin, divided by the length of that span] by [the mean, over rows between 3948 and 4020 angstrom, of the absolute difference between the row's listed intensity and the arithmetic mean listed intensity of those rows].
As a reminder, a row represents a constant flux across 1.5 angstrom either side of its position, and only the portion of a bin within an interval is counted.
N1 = 9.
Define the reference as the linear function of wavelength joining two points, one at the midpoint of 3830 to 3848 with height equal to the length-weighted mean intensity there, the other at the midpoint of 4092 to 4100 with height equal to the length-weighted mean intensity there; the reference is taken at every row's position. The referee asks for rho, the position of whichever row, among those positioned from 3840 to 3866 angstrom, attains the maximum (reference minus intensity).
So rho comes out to 3841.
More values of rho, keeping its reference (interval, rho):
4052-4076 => 4054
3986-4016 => 3988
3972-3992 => 3973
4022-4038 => 4036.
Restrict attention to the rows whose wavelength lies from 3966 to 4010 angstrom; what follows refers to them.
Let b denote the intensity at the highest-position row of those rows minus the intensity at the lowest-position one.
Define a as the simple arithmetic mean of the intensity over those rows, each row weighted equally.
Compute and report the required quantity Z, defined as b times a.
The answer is 7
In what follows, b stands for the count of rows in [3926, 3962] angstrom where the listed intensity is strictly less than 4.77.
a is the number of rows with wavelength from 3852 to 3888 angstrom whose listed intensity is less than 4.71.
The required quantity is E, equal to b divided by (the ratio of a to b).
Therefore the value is 11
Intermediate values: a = 6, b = 8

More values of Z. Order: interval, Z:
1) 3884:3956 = 5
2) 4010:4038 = -1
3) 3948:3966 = -4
